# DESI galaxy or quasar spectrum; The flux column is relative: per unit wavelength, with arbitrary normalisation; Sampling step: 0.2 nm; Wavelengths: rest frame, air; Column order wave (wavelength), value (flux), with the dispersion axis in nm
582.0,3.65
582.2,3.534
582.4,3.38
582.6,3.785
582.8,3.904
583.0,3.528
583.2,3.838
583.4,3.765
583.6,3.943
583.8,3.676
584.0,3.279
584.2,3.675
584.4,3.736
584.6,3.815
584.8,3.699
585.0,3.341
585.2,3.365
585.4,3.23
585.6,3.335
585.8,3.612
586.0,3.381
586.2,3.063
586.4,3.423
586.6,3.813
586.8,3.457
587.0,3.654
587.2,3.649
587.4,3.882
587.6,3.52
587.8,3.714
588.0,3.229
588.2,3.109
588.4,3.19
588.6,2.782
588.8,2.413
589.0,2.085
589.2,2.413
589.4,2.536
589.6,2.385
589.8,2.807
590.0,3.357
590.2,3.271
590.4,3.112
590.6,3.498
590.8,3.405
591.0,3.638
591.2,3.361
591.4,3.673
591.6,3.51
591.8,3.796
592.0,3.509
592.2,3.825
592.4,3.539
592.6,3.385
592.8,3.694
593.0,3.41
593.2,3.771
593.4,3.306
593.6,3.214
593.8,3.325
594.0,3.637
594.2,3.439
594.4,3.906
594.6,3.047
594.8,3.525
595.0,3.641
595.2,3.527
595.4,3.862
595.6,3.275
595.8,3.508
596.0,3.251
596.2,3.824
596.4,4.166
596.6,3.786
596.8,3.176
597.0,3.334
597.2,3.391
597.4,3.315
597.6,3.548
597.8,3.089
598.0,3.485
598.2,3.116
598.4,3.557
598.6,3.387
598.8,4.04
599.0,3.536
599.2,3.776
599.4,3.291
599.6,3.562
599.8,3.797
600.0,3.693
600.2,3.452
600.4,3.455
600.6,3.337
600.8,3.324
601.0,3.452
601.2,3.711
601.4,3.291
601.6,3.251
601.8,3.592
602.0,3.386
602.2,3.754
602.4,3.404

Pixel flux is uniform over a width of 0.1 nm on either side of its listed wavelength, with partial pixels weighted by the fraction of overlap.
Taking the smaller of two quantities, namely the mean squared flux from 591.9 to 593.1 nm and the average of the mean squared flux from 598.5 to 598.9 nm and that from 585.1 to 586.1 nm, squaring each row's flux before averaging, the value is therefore 12.7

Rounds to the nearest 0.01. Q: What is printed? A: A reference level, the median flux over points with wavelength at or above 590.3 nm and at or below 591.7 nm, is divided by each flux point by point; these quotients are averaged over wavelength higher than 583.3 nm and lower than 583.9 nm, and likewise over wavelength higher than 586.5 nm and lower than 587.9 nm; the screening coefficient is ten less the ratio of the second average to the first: 8.97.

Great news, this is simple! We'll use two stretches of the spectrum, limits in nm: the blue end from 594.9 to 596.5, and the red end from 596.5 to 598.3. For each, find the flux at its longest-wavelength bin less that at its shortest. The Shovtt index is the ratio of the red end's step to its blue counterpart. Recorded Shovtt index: -1.3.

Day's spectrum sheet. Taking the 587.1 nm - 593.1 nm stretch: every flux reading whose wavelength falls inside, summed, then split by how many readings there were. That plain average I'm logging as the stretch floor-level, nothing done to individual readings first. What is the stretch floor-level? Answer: 3.26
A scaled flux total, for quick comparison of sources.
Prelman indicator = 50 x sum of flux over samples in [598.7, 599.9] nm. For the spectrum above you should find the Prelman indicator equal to 1100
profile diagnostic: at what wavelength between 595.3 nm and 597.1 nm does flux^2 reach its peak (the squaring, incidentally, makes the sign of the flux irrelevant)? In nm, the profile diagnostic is 596.4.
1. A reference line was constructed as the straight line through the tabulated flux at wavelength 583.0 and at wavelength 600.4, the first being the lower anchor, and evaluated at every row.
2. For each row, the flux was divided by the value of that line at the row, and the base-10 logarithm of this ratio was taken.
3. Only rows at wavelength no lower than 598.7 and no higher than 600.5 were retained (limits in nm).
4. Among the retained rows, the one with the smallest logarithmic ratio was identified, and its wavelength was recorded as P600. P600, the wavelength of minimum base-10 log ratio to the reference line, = 599.4 nm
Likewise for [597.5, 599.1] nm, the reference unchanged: 597.8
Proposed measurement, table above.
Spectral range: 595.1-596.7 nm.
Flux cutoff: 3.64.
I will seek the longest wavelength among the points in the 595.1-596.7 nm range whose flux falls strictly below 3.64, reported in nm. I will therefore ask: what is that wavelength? 596.0 nm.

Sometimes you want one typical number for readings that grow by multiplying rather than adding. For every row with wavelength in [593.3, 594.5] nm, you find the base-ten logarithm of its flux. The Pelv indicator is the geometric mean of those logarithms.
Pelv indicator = 0.539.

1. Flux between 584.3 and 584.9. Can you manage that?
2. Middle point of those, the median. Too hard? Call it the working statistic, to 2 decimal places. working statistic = 3.74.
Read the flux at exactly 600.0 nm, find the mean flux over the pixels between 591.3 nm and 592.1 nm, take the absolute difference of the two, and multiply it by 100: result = 7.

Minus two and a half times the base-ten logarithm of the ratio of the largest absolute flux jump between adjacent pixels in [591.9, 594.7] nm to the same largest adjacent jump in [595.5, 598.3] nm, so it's -0.4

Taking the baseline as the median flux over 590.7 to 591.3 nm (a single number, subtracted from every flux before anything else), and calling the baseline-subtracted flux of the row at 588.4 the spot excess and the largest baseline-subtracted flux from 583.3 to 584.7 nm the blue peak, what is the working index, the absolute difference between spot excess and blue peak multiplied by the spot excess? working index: -0.16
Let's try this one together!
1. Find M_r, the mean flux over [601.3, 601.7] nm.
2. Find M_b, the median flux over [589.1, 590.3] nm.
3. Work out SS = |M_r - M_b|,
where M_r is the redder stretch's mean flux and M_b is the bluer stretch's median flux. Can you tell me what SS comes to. 0.60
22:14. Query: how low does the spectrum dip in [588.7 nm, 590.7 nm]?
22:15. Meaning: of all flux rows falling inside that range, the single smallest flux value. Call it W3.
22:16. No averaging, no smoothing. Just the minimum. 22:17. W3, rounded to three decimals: 2.085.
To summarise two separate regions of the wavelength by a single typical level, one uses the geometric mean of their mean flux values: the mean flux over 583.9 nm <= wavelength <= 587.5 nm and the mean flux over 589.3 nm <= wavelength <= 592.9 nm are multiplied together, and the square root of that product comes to 3.44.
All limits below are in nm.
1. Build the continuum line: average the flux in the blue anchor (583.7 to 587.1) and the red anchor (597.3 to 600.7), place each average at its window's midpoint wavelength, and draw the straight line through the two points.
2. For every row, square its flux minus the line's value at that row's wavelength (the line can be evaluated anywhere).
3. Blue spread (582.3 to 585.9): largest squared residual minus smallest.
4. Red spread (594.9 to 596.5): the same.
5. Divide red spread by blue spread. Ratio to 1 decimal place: 2.3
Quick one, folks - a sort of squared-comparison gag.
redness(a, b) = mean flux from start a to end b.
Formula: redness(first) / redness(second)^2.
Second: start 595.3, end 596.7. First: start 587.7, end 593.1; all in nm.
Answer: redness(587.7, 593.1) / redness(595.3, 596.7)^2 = 0.24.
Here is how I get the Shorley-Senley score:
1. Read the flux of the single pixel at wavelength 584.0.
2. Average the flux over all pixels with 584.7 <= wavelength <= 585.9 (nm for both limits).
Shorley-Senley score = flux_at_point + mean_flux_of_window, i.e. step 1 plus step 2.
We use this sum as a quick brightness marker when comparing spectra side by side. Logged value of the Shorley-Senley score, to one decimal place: 6.7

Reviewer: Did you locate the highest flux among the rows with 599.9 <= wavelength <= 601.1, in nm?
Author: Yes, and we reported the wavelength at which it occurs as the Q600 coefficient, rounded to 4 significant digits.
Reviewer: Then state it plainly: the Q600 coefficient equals 600.0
